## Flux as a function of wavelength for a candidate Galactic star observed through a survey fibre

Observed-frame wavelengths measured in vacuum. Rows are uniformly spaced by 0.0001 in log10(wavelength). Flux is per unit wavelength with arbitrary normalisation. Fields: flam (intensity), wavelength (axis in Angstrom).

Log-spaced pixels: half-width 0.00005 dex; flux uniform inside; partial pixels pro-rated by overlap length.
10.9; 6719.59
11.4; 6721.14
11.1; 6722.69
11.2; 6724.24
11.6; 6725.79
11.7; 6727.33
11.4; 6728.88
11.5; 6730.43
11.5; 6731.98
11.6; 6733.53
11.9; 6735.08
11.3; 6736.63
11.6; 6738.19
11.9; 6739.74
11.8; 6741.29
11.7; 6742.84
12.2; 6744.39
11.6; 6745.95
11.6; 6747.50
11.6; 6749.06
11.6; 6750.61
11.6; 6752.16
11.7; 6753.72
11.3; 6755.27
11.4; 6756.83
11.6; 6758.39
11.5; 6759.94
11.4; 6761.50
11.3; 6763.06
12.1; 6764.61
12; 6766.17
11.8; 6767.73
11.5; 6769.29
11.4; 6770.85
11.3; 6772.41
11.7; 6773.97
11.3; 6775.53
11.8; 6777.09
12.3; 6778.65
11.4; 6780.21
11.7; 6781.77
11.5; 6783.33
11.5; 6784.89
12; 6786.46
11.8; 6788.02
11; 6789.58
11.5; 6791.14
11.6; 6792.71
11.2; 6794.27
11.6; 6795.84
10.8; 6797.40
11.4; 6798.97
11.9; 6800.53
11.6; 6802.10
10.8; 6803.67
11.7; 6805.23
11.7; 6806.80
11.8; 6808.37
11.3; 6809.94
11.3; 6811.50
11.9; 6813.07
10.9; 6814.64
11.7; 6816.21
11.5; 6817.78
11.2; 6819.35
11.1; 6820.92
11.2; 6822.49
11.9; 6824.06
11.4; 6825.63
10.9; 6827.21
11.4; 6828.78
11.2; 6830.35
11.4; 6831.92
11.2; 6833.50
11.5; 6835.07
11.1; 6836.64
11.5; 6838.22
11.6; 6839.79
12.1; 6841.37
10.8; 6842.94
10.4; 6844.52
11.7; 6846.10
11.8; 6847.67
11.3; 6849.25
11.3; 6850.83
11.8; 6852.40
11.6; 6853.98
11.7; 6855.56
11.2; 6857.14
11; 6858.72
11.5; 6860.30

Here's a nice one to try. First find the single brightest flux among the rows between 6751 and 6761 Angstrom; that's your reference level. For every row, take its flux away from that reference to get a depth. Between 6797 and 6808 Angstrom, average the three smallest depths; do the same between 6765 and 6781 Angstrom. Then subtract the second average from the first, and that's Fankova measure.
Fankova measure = 0.27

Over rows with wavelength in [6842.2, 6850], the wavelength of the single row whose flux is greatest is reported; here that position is 6847.67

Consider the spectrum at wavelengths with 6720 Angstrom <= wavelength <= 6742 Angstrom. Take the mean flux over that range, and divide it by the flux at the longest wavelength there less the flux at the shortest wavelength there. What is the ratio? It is 29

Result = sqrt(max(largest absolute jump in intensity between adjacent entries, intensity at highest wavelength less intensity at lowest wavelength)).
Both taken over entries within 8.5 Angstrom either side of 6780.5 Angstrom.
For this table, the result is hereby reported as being 0.95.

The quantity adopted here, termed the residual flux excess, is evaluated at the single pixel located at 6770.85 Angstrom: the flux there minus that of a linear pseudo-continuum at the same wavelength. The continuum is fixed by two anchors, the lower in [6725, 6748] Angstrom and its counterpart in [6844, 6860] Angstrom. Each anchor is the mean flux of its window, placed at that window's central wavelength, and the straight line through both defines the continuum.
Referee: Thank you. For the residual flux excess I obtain -0.2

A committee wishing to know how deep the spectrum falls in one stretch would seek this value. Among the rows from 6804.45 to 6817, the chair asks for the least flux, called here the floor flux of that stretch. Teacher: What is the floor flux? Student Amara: 10.9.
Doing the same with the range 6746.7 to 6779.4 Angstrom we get 11.3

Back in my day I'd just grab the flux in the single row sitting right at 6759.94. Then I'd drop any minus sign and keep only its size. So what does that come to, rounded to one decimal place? 11.5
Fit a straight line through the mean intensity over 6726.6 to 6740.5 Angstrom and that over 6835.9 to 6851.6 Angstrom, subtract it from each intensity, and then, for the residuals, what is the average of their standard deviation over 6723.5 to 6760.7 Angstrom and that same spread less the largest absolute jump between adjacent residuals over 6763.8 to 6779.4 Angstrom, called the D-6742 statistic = 0.0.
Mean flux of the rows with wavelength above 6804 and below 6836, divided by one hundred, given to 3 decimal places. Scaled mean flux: 0.114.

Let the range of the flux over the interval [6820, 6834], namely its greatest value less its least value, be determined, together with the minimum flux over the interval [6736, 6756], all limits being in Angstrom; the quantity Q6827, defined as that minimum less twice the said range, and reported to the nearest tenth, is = 9.3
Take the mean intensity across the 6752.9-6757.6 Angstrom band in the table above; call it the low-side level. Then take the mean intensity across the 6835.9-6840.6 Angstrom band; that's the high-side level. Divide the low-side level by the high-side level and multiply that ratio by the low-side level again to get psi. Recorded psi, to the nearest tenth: 11.5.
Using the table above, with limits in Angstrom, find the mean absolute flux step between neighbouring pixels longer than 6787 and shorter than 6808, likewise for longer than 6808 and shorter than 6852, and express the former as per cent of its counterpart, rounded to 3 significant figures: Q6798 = 117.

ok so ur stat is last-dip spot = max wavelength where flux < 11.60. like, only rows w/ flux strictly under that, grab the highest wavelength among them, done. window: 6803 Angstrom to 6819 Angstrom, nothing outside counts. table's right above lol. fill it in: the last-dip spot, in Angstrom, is 6817.78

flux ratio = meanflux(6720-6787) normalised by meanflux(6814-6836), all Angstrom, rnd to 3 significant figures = 1.02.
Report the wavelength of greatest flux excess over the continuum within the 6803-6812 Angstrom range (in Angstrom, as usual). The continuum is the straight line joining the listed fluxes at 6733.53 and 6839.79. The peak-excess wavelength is 6808.37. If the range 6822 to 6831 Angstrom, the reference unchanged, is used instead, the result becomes 6824.06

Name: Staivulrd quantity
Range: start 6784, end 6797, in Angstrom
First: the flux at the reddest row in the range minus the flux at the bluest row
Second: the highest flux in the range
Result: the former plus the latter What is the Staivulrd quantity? 12.1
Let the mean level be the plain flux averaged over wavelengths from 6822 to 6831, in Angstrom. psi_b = 11.3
